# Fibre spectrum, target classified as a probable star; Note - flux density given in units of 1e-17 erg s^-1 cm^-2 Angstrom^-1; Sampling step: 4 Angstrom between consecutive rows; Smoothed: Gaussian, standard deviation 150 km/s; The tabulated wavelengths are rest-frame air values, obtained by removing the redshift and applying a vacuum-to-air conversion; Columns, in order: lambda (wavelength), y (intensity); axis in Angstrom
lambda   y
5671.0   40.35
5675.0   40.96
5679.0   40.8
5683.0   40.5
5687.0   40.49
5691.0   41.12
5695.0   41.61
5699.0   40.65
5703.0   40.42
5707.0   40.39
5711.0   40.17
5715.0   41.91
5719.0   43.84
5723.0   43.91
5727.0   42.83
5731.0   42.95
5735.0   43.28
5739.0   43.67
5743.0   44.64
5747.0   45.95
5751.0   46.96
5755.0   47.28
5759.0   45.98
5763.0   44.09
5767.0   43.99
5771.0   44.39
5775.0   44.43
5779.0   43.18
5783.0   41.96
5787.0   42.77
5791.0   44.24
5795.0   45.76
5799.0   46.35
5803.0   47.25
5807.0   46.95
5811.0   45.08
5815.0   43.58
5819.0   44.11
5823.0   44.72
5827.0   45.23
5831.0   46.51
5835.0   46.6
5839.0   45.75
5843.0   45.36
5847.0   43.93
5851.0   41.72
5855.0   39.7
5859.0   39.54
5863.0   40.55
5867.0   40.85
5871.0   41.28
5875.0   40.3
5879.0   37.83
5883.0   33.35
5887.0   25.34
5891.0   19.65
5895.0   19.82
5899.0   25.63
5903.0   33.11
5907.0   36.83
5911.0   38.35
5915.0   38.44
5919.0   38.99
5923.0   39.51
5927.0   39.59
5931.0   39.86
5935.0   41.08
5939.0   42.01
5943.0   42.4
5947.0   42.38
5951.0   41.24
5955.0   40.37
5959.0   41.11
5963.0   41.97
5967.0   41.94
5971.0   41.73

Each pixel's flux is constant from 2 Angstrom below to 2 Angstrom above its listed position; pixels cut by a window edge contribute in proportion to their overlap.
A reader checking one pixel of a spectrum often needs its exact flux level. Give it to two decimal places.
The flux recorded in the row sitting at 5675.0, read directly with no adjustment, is 40.96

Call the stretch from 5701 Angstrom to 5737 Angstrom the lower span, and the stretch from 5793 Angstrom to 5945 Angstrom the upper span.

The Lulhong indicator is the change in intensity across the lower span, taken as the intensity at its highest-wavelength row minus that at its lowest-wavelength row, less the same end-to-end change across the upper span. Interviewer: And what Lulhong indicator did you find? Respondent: 6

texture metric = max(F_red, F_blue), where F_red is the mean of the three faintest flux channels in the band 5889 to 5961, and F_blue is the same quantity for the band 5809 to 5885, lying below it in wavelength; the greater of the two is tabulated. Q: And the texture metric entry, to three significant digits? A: 36.9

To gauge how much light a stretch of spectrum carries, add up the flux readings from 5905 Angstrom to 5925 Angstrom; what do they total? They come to 192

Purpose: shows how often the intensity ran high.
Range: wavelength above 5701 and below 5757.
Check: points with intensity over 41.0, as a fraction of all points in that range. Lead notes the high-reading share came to 0.79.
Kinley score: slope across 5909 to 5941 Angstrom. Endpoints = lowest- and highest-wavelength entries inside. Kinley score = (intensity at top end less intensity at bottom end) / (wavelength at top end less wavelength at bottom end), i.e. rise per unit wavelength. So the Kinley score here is 0.13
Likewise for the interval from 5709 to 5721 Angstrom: 0.46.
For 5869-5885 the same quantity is -0.66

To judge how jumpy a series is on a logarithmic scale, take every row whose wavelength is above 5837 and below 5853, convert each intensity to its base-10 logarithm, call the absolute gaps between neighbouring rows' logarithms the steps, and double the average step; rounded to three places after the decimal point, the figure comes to 0.027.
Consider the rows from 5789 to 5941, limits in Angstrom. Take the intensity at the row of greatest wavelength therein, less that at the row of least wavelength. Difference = -2.2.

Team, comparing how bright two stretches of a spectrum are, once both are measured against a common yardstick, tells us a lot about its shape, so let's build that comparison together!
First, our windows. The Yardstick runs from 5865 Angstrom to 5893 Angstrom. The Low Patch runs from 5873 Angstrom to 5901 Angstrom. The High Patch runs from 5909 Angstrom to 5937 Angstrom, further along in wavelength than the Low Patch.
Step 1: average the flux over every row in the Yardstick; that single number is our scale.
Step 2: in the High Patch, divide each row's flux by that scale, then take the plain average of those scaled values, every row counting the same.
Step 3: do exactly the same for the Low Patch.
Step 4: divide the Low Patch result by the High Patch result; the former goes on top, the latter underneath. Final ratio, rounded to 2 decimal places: 0.73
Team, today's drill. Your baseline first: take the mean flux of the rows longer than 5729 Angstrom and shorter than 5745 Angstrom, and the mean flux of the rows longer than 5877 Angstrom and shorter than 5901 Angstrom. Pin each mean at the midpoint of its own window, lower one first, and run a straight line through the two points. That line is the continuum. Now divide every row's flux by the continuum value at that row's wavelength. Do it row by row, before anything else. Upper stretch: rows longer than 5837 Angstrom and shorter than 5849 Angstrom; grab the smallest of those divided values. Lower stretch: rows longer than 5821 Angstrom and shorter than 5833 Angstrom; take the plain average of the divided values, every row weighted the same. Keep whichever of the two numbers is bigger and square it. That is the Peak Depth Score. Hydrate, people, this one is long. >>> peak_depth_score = 1.9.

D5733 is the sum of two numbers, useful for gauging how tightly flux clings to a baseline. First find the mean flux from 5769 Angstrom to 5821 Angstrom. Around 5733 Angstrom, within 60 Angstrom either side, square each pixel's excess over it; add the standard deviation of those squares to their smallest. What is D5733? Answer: 7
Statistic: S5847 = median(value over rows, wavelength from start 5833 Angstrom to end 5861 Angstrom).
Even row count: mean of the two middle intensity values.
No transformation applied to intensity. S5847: 43.9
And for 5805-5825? 44.7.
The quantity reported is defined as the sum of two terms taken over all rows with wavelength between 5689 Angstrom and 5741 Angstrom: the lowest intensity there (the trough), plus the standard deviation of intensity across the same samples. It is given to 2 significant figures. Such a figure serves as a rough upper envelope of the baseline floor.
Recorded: 42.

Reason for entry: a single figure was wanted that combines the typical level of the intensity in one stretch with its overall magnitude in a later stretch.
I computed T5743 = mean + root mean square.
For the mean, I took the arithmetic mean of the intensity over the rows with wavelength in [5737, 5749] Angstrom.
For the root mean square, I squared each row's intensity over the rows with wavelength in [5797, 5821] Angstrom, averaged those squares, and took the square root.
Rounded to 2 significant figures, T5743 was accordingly 90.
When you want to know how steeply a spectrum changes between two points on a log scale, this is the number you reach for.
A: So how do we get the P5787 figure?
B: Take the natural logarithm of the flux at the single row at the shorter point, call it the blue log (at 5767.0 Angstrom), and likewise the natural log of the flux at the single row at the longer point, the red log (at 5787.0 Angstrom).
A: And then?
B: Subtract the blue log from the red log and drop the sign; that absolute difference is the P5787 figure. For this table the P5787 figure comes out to 0.0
